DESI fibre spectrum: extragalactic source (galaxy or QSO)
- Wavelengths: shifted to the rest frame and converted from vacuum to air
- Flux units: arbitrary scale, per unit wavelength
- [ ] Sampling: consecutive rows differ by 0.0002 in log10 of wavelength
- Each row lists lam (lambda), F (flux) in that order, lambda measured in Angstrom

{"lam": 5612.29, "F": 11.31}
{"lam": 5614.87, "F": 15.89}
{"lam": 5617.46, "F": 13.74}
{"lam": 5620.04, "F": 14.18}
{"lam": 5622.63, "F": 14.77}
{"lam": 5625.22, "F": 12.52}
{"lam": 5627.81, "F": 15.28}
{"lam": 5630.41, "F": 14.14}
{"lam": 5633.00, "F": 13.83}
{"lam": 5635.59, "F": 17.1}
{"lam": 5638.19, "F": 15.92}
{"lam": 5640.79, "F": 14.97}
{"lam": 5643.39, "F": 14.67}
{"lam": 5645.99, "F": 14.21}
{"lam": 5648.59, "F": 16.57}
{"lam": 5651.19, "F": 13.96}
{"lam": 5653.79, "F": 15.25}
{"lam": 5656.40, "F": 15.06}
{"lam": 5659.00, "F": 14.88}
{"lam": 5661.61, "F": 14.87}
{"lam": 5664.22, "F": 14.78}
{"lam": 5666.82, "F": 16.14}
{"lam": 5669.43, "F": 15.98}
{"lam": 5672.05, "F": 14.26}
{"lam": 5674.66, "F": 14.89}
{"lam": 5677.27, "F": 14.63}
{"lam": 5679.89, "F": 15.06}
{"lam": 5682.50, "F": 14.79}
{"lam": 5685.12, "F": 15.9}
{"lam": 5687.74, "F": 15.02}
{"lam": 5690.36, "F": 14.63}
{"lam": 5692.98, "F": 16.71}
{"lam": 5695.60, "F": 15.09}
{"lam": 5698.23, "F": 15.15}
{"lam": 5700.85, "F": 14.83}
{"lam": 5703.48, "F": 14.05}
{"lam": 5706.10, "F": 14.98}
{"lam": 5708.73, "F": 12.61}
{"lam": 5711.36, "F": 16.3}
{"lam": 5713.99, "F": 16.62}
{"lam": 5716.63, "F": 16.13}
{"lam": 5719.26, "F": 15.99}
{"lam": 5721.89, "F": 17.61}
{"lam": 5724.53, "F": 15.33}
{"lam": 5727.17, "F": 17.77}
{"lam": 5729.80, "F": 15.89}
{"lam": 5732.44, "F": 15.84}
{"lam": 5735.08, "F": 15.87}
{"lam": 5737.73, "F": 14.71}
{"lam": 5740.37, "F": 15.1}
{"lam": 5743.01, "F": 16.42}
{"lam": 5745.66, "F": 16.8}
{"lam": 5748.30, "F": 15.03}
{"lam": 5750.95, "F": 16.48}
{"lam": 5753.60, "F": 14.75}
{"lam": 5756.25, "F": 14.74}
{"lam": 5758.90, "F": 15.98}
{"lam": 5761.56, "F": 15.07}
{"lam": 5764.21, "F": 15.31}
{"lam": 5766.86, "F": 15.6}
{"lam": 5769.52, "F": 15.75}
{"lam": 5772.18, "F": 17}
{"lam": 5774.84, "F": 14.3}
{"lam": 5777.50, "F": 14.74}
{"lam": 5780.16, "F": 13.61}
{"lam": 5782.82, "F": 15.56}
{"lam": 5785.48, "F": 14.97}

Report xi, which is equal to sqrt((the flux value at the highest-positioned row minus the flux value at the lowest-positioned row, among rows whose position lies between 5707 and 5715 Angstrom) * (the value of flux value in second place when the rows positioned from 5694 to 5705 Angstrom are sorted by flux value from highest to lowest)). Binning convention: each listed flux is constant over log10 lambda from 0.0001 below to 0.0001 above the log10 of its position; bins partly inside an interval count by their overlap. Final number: 7.8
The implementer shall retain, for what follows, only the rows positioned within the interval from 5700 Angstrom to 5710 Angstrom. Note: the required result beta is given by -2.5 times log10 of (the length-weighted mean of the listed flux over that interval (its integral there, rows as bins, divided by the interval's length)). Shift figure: -2.87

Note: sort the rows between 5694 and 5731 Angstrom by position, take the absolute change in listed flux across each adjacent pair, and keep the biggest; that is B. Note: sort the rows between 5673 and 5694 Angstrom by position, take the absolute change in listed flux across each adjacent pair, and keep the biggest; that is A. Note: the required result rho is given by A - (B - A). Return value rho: 0.5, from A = 2.08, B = 3.7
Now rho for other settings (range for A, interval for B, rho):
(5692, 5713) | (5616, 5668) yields 4.1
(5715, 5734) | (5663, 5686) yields 3.2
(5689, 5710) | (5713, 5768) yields 2.3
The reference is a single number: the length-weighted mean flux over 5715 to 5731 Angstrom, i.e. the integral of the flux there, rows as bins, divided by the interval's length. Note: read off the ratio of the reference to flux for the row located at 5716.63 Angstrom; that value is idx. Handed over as 1.02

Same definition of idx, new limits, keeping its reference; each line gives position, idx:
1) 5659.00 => 1.11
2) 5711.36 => 1.01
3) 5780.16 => 1.21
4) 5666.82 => 1.02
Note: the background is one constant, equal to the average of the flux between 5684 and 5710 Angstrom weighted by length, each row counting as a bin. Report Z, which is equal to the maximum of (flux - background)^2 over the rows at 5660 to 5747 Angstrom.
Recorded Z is 8.3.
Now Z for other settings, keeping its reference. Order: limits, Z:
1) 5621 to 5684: 5.6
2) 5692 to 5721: 5.2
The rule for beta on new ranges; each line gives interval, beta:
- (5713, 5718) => -3.03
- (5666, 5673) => -2.97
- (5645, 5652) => -2.94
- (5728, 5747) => -3.00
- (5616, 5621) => -2.87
